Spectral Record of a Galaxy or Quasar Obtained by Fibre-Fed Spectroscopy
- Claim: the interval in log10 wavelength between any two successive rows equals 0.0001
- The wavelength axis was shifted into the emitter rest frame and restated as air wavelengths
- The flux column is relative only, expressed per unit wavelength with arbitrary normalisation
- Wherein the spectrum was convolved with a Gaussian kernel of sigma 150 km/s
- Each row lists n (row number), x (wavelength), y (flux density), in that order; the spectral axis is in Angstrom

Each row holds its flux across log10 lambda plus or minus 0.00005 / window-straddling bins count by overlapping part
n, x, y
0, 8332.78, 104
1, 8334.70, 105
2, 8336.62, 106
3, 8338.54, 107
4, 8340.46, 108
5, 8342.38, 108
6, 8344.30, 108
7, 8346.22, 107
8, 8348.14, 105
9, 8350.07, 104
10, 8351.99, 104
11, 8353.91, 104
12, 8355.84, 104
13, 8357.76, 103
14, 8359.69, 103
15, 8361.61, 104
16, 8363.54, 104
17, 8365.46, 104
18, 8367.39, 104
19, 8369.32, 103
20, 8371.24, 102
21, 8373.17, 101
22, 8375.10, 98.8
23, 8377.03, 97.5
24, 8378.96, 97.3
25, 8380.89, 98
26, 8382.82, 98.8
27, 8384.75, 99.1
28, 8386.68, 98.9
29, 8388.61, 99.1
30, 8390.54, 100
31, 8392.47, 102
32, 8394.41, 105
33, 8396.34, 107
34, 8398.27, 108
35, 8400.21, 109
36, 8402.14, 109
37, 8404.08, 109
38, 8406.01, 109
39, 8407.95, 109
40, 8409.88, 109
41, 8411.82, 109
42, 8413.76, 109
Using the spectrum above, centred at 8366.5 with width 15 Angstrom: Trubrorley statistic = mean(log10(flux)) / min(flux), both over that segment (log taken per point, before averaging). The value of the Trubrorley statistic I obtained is 0.0199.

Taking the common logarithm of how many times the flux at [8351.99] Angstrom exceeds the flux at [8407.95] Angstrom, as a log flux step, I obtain -0.020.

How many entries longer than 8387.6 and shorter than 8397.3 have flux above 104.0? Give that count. 2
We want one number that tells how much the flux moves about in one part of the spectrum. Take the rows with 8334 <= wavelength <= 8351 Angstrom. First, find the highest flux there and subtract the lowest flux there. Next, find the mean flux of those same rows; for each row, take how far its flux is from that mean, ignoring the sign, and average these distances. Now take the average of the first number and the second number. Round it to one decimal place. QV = 2.6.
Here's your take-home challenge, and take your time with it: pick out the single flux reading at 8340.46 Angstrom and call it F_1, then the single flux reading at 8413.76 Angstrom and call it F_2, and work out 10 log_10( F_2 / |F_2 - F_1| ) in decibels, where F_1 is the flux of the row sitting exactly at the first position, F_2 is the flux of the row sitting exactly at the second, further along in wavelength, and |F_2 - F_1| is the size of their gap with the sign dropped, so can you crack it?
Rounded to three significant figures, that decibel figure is 20.4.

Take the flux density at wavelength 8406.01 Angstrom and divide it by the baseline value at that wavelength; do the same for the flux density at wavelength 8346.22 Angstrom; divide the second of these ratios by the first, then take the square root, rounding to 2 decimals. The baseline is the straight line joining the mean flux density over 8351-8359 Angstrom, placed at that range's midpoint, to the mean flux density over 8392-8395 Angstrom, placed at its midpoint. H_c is 0.99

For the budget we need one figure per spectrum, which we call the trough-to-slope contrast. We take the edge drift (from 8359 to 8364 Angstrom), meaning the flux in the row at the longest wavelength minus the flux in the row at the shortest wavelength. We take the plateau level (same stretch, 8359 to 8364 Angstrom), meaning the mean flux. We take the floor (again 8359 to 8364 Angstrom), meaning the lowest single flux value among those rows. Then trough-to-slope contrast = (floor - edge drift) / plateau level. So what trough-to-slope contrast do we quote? 0.98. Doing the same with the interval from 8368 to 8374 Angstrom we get 1.01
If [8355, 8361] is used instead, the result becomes 1.01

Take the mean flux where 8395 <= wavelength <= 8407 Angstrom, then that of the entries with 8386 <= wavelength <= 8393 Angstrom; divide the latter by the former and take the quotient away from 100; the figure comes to 99.08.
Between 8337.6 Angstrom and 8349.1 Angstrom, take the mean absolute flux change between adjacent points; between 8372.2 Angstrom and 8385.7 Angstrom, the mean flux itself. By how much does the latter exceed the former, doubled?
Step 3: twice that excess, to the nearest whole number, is 196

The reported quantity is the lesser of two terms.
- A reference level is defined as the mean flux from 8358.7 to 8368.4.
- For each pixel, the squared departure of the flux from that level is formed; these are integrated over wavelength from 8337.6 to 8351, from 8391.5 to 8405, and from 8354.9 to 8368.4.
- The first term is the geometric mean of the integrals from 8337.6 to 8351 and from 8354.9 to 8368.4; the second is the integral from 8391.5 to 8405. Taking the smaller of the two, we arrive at 20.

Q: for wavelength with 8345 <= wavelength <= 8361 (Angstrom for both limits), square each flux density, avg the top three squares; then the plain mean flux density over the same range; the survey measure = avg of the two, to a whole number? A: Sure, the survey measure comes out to 5600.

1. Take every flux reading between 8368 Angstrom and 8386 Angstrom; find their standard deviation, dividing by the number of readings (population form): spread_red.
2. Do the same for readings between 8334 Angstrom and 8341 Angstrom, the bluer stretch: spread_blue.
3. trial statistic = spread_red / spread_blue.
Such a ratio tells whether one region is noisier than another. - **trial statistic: 1.71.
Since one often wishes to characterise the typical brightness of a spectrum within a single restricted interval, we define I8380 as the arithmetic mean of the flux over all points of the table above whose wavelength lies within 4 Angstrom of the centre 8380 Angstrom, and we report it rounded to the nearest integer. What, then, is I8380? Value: 98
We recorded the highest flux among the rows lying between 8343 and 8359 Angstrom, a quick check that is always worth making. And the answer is 108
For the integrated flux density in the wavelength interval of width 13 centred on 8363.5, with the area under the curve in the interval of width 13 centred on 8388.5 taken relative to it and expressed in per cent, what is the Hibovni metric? 97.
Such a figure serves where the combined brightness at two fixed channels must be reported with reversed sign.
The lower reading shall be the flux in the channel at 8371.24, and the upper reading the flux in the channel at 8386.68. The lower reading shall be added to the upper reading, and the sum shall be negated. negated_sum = -201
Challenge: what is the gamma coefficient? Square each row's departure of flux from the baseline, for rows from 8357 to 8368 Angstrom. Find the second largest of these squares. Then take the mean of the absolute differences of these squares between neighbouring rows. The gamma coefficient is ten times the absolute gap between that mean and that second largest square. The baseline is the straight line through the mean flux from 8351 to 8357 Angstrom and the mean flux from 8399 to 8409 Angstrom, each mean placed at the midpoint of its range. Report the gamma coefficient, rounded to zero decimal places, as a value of 12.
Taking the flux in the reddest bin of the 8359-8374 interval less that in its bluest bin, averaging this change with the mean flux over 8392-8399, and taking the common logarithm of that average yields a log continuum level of 1.71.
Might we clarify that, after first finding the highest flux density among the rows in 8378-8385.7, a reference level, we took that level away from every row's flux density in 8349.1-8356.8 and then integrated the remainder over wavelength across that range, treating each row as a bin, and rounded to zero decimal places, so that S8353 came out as 38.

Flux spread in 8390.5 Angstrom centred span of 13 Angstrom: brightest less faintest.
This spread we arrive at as 8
